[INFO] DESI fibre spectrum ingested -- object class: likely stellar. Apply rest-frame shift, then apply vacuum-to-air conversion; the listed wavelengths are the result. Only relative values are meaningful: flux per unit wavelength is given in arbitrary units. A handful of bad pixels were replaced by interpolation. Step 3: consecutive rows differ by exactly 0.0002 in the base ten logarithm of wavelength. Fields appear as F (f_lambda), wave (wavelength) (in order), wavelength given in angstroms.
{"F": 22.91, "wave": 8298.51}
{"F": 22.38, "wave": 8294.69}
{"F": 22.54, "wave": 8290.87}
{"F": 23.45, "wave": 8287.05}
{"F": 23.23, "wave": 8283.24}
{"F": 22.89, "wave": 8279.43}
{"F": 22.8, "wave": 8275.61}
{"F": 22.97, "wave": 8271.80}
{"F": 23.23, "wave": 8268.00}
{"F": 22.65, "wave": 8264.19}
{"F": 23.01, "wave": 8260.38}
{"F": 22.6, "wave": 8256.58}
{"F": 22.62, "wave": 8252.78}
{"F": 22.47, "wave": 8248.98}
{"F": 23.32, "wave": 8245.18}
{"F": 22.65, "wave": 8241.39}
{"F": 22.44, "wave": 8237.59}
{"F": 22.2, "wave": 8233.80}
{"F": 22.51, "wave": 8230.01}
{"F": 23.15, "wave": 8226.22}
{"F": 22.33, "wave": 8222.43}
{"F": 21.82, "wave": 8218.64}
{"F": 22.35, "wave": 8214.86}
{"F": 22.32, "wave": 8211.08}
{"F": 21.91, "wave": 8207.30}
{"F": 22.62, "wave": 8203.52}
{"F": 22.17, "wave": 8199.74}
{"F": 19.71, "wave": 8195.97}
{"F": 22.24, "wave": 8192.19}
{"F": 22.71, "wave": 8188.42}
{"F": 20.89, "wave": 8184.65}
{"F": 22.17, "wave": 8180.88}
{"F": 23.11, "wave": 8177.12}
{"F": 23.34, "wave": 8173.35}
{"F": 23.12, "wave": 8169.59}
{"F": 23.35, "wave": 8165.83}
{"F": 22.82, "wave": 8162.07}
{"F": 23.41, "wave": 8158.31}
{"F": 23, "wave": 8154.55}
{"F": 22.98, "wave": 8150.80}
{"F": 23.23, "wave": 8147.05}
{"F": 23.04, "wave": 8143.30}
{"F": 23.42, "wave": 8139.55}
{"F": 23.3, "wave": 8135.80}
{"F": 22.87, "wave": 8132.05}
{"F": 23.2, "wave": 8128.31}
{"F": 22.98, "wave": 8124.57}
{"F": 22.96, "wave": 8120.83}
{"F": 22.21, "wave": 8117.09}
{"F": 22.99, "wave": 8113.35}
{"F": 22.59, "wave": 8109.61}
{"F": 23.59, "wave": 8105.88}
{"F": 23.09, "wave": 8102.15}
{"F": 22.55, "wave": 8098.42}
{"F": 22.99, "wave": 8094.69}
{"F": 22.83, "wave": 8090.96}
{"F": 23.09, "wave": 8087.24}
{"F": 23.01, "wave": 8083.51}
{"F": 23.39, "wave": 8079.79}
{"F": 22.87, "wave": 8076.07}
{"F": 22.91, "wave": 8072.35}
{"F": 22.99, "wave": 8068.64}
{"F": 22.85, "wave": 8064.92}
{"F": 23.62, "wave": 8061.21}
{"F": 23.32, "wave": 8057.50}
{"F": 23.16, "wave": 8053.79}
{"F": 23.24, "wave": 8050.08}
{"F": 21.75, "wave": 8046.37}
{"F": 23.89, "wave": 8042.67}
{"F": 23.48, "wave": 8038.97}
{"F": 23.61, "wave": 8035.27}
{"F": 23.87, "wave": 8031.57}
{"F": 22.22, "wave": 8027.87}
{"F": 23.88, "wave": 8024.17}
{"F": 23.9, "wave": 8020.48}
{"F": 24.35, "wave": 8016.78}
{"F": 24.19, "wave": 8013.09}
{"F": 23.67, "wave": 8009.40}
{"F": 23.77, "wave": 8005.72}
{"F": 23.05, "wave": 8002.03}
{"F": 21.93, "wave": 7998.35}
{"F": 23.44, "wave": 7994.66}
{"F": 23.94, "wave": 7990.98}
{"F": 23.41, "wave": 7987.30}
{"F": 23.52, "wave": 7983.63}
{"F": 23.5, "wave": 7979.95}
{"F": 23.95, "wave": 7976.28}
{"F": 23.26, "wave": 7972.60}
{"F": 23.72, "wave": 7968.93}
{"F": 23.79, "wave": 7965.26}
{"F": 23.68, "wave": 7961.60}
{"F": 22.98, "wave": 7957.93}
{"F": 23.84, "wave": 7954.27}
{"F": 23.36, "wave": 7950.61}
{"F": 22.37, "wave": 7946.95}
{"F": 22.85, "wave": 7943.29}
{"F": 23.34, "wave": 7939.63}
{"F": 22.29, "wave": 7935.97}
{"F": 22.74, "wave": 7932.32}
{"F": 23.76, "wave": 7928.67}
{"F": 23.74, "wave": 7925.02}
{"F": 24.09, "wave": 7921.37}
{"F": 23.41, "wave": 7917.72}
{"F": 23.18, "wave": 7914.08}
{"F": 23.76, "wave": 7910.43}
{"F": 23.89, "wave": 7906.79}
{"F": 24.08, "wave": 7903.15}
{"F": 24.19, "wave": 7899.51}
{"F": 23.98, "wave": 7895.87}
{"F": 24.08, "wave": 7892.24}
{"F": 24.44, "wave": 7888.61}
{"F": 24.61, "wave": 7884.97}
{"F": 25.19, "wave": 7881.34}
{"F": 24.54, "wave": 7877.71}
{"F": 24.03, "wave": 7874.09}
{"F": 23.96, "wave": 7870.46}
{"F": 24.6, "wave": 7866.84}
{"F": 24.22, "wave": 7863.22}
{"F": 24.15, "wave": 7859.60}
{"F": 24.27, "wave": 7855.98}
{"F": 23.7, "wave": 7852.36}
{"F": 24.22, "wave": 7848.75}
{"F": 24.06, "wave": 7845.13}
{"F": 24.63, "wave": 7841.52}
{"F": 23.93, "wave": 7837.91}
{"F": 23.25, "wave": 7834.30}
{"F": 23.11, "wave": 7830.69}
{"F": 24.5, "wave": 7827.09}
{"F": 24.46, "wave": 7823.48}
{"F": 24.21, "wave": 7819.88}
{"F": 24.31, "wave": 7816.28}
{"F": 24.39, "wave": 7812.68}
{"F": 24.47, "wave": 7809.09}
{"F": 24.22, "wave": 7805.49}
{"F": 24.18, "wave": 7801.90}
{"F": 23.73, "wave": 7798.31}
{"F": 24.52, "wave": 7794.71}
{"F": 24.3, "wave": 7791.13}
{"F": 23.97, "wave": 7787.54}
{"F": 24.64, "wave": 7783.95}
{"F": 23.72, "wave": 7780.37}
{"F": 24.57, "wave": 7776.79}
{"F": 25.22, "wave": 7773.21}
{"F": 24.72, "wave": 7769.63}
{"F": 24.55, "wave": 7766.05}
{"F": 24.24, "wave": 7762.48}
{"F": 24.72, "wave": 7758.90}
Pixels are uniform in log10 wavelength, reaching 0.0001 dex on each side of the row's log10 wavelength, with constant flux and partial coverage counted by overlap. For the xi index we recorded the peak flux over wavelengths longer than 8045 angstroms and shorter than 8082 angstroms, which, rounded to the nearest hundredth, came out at 23.62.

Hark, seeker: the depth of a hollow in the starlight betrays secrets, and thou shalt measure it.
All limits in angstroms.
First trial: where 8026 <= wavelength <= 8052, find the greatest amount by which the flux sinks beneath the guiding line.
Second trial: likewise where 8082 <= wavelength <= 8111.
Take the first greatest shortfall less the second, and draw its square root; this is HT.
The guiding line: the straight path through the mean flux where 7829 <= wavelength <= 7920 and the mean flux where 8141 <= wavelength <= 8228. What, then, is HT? 1.03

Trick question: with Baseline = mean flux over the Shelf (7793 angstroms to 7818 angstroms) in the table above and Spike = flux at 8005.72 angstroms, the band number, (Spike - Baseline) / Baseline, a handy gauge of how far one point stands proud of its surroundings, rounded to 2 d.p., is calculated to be -0.02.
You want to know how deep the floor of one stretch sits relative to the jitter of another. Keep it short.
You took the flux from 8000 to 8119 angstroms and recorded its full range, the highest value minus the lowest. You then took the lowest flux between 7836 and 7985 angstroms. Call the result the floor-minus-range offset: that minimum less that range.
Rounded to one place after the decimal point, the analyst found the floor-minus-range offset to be 19.7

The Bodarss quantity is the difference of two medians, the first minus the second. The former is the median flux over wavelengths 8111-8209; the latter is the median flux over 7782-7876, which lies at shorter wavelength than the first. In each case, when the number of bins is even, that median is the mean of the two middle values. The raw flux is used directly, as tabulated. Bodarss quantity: -1.2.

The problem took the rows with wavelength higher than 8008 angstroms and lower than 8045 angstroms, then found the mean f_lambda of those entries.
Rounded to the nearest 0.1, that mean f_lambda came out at 23.7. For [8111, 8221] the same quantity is 22.6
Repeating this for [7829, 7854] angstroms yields 23.8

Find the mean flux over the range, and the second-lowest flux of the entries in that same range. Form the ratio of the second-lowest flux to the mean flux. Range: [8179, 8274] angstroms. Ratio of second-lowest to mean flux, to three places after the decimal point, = 0.934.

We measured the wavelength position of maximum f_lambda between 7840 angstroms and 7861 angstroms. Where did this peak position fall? 7841.52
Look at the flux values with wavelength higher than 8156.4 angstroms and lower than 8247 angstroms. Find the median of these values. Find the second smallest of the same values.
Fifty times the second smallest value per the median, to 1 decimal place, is 46.5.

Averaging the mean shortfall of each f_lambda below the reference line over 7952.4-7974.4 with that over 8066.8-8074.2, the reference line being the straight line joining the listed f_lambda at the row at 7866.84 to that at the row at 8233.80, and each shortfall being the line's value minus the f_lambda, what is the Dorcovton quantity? 0.37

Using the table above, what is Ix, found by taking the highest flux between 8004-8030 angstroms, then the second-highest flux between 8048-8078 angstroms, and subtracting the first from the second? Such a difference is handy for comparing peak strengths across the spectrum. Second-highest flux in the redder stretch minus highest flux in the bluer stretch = -1.0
